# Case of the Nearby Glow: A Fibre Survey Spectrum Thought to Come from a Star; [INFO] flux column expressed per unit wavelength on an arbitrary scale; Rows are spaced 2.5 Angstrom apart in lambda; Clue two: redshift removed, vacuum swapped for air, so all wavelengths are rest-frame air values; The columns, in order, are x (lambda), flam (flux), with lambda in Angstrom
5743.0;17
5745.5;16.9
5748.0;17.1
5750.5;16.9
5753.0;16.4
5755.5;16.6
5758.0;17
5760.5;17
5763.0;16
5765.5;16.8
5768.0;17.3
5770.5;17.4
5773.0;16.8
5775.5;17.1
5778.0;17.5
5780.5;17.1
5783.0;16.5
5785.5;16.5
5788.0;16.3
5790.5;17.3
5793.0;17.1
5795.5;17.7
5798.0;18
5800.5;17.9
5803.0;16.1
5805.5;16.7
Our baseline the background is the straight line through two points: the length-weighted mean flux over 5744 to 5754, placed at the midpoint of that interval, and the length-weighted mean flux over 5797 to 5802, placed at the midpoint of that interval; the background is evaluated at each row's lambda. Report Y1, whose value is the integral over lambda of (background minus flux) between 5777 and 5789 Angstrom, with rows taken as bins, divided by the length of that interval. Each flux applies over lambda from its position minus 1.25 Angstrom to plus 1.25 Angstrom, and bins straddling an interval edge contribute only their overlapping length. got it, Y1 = 0.75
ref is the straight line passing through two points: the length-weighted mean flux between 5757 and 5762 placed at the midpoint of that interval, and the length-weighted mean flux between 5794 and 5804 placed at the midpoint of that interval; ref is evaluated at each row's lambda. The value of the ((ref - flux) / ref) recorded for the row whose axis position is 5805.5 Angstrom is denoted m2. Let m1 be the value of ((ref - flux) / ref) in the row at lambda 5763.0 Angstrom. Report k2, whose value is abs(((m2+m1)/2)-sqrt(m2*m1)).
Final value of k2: 0.000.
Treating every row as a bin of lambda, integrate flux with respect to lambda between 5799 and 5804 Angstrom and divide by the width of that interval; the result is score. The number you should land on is 17.1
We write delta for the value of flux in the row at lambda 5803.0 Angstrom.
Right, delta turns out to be 16.1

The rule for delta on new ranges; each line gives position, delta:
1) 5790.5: 17.3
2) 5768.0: 17.3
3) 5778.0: 17.5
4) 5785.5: 16.5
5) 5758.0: 17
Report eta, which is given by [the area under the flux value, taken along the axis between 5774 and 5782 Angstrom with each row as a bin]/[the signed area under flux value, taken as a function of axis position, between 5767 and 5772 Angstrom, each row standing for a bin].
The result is 1.59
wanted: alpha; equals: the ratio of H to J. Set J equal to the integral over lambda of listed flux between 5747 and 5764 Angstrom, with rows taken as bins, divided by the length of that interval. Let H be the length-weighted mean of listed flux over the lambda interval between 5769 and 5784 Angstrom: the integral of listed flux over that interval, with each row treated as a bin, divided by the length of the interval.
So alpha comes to 1.022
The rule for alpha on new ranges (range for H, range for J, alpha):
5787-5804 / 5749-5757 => 1.034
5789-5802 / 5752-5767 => 1.054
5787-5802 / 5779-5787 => 1.040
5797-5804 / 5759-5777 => 1.025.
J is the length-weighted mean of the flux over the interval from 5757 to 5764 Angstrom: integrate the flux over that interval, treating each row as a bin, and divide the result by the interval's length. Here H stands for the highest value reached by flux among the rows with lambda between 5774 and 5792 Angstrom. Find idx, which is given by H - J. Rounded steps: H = 17.5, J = 16.7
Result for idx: 0.8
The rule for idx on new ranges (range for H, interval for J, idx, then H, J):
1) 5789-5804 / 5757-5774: 1.1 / 18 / 16.9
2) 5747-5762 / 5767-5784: 0.0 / 17.1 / 17.1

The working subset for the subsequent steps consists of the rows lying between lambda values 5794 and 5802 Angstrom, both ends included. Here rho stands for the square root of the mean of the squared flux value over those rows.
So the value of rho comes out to 17.9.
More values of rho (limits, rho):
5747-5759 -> 16.8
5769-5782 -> 17.2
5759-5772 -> 16.9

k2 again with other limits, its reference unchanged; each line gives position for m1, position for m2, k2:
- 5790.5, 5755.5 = 0.003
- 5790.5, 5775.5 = 0.000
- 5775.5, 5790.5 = 0.000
